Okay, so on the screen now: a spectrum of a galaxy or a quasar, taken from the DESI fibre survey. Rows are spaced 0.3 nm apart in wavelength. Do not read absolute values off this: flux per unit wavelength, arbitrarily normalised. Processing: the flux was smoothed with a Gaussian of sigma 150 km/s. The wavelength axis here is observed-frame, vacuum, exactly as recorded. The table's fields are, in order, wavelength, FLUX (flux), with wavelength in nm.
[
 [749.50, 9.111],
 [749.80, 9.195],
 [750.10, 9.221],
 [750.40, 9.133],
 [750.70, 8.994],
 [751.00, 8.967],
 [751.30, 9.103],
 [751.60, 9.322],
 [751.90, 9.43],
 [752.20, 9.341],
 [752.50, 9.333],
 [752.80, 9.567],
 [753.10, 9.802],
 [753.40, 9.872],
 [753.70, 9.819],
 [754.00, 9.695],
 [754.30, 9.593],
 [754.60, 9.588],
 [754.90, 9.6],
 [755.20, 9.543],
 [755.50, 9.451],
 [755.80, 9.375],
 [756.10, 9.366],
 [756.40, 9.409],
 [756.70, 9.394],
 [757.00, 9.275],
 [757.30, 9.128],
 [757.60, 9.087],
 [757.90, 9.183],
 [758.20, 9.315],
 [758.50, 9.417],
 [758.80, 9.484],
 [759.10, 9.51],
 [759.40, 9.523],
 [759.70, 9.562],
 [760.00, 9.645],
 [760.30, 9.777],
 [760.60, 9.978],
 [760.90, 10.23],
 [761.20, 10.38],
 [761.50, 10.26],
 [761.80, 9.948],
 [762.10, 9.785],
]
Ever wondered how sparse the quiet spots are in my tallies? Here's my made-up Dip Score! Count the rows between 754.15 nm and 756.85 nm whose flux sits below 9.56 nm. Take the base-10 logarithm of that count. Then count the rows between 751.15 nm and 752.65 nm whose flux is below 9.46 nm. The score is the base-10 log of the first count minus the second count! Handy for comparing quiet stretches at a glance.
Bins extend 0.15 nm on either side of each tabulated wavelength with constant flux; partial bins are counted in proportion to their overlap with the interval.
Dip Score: -4.2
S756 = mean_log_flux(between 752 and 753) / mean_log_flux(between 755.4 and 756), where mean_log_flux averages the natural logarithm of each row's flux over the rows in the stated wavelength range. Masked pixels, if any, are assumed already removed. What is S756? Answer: 1.00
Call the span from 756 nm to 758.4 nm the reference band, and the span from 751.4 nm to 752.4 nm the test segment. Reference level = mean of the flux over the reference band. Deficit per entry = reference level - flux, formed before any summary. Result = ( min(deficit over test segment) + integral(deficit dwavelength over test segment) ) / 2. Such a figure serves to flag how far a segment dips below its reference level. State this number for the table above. -0.12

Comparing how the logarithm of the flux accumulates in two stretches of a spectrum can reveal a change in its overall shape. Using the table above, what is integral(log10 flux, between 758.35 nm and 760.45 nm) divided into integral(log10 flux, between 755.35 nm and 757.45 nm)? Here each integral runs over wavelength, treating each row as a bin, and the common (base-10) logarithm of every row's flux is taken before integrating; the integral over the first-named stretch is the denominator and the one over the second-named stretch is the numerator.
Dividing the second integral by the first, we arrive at 0.99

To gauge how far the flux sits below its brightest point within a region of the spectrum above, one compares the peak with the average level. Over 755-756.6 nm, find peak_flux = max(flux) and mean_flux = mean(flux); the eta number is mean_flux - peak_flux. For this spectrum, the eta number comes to -0.11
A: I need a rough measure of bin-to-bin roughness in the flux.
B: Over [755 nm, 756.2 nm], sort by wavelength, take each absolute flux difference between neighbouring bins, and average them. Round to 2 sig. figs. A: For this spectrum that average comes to 0.059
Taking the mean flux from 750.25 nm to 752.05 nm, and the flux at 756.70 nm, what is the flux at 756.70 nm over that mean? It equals 1.026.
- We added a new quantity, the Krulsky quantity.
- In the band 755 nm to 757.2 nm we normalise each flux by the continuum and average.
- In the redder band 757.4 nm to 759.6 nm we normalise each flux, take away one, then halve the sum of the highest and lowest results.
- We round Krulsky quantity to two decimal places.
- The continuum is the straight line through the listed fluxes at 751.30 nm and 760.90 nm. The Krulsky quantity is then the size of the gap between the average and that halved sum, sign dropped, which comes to 1.04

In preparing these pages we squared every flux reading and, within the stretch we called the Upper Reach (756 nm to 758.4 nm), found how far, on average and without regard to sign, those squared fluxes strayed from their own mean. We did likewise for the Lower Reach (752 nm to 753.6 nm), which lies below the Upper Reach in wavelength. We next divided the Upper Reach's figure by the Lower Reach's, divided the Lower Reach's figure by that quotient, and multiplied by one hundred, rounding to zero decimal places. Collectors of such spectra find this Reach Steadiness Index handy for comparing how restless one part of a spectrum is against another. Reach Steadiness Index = 804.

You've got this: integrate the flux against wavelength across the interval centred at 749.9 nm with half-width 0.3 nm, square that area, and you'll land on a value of 30.5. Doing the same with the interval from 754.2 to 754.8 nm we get 33.1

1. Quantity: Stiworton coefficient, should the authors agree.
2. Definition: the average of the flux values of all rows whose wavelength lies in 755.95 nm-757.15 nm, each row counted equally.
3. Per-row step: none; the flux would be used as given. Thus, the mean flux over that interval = 9.4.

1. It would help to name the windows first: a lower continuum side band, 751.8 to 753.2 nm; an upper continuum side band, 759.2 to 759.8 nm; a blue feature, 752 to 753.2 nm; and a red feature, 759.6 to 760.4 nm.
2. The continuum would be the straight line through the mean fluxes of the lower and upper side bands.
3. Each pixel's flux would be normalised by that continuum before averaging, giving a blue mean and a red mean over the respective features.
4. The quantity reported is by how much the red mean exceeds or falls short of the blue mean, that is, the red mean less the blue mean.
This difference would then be 0.01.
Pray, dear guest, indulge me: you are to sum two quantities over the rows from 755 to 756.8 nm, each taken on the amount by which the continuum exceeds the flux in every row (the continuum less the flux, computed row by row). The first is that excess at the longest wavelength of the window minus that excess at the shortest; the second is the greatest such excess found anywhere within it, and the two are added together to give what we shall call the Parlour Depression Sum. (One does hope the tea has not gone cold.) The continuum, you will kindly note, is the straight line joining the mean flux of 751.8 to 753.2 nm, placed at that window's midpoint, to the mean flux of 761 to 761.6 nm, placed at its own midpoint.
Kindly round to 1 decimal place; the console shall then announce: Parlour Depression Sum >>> 0.8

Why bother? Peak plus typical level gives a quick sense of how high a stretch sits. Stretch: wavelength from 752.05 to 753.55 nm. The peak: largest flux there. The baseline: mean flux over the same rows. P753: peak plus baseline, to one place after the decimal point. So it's 19.5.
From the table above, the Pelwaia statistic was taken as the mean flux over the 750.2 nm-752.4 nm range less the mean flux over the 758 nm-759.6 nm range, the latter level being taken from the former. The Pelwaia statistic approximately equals -0.3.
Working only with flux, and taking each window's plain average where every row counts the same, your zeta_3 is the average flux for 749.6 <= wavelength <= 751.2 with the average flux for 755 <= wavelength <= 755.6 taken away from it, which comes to -0.4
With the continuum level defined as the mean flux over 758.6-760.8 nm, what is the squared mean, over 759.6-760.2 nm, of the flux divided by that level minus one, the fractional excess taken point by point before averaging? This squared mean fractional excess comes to 0.0000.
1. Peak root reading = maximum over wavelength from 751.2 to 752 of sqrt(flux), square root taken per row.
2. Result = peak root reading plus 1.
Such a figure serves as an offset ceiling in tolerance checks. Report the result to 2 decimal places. 4.07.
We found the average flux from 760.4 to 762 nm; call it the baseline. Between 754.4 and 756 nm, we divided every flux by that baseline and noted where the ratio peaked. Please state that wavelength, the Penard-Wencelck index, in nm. 754.90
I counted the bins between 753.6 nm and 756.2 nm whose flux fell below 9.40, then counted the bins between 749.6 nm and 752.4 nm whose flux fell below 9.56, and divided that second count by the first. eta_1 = 4.5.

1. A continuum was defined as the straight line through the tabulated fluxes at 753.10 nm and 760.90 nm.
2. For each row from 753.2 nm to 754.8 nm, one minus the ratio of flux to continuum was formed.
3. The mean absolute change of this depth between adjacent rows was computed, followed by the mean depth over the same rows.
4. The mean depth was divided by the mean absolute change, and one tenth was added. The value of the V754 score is 2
